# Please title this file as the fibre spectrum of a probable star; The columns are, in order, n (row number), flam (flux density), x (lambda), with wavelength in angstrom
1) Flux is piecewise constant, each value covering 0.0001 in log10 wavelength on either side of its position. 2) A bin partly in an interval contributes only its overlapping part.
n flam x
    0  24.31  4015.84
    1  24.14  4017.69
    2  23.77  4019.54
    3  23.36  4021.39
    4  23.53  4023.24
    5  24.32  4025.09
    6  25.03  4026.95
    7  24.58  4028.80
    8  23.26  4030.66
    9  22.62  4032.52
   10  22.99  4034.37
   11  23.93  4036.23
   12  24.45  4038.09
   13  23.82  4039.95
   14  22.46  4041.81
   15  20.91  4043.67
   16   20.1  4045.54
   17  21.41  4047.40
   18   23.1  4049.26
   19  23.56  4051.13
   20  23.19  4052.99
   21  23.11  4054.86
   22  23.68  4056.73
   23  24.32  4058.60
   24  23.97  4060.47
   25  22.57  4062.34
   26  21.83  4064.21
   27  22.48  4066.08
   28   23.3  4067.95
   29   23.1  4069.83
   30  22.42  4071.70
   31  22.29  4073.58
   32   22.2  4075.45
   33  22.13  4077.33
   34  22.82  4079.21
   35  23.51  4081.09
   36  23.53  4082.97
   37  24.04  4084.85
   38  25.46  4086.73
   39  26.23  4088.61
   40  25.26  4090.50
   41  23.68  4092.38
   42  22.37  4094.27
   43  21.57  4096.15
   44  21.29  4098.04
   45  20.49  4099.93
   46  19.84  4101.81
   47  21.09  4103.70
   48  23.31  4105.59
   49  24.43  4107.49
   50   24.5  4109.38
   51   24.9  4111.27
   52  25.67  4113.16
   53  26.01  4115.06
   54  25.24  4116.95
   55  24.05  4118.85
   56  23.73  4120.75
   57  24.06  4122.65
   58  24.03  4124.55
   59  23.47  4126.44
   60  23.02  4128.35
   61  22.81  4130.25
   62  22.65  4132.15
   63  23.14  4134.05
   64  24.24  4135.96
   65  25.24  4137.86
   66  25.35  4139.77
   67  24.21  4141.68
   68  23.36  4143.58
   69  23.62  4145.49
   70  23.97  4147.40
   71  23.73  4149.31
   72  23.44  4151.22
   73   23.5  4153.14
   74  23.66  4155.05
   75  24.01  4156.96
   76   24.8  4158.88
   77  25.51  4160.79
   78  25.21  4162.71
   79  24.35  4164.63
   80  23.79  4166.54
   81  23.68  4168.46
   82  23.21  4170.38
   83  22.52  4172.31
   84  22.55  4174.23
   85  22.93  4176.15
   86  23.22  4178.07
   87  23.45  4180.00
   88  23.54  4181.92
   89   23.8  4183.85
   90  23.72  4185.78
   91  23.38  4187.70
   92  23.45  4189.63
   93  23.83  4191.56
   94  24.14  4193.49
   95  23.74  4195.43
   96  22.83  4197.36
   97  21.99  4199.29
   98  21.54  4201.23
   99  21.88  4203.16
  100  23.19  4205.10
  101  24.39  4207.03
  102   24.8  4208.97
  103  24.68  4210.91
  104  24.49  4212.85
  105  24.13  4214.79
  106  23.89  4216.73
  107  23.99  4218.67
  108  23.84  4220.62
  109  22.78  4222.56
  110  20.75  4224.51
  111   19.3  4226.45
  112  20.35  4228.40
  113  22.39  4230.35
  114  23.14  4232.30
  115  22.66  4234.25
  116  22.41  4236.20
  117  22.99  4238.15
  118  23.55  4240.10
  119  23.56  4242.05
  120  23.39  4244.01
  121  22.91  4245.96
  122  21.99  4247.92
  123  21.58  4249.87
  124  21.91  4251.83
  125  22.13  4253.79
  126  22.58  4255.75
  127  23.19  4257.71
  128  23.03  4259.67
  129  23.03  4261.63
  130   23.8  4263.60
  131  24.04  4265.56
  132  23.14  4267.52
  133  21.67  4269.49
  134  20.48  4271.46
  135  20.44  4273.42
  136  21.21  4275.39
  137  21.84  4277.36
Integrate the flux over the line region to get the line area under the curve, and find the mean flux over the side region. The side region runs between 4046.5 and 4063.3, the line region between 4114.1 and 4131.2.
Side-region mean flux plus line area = 434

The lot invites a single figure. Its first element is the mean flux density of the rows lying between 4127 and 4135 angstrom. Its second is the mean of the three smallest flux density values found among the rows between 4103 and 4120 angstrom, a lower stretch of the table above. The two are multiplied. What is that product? 523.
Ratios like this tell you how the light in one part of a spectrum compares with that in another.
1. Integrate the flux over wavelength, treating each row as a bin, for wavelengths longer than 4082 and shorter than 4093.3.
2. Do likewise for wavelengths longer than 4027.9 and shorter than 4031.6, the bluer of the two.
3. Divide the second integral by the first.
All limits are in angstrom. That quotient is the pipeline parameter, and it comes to 0.32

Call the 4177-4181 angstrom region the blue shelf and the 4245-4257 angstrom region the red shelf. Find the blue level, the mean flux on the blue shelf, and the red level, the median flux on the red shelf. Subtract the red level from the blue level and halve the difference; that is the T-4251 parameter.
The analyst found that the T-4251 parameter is 0.6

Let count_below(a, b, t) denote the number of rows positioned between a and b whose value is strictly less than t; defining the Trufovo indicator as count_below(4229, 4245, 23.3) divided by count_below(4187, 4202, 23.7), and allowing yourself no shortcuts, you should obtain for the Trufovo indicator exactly 1.0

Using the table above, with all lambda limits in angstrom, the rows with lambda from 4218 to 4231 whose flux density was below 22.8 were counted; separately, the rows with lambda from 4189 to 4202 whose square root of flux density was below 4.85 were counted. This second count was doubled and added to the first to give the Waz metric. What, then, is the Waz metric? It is 13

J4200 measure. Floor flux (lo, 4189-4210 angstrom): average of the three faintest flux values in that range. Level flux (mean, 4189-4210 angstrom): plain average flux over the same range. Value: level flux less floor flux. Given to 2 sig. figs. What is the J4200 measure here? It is 1.4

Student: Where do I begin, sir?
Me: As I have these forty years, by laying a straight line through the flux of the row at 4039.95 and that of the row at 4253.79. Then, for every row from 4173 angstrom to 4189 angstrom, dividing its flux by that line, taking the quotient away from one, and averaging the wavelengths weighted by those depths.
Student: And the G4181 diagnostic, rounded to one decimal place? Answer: 4183.5 angstrom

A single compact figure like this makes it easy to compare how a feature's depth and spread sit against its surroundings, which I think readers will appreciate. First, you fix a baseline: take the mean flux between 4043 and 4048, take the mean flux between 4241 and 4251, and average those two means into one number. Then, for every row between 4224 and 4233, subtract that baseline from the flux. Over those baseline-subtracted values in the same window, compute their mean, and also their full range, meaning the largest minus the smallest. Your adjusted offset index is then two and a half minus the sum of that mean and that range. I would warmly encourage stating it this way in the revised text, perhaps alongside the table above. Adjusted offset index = -0.8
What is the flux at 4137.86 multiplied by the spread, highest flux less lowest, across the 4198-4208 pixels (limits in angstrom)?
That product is 72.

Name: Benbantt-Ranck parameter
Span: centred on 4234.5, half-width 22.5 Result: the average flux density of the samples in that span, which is 22.6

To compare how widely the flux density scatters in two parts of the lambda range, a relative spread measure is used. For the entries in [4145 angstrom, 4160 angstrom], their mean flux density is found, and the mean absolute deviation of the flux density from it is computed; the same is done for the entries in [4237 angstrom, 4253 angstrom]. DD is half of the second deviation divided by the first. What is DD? 1.1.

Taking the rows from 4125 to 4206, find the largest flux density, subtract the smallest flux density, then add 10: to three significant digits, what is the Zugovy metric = 14.0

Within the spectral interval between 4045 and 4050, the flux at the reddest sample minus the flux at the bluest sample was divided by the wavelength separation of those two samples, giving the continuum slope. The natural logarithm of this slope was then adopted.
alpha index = -0.2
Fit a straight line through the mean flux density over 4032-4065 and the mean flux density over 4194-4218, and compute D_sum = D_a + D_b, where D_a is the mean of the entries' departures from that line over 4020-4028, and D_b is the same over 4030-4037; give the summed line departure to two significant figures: 1.6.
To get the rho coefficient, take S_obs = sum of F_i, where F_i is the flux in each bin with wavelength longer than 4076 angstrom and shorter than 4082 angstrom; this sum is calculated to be 68.5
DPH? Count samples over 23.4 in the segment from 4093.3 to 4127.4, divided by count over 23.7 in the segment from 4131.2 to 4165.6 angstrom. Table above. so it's 1.0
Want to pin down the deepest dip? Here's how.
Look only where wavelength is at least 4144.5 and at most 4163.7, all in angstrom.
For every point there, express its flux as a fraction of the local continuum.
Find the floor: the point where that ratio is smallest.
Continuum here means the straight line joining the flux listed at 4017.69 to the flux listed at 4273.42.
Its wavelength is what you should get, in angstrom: 4151.22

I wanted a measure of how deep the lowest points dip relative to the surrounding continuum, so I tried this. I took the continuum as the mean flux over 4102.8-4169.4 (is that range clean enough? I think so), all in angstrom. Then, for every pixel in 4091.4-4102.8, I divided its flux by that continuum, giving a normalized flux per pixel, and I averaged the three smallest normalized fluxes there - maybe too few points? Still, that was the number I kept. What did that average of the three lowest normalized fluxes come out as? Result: 0.85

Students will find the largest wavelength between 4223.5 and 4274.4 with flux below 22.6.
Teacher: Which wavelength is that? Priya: 4273.42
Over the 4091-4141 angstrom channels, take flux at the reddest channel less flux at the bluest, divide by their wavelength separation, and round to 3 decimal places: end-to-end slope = 0.035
